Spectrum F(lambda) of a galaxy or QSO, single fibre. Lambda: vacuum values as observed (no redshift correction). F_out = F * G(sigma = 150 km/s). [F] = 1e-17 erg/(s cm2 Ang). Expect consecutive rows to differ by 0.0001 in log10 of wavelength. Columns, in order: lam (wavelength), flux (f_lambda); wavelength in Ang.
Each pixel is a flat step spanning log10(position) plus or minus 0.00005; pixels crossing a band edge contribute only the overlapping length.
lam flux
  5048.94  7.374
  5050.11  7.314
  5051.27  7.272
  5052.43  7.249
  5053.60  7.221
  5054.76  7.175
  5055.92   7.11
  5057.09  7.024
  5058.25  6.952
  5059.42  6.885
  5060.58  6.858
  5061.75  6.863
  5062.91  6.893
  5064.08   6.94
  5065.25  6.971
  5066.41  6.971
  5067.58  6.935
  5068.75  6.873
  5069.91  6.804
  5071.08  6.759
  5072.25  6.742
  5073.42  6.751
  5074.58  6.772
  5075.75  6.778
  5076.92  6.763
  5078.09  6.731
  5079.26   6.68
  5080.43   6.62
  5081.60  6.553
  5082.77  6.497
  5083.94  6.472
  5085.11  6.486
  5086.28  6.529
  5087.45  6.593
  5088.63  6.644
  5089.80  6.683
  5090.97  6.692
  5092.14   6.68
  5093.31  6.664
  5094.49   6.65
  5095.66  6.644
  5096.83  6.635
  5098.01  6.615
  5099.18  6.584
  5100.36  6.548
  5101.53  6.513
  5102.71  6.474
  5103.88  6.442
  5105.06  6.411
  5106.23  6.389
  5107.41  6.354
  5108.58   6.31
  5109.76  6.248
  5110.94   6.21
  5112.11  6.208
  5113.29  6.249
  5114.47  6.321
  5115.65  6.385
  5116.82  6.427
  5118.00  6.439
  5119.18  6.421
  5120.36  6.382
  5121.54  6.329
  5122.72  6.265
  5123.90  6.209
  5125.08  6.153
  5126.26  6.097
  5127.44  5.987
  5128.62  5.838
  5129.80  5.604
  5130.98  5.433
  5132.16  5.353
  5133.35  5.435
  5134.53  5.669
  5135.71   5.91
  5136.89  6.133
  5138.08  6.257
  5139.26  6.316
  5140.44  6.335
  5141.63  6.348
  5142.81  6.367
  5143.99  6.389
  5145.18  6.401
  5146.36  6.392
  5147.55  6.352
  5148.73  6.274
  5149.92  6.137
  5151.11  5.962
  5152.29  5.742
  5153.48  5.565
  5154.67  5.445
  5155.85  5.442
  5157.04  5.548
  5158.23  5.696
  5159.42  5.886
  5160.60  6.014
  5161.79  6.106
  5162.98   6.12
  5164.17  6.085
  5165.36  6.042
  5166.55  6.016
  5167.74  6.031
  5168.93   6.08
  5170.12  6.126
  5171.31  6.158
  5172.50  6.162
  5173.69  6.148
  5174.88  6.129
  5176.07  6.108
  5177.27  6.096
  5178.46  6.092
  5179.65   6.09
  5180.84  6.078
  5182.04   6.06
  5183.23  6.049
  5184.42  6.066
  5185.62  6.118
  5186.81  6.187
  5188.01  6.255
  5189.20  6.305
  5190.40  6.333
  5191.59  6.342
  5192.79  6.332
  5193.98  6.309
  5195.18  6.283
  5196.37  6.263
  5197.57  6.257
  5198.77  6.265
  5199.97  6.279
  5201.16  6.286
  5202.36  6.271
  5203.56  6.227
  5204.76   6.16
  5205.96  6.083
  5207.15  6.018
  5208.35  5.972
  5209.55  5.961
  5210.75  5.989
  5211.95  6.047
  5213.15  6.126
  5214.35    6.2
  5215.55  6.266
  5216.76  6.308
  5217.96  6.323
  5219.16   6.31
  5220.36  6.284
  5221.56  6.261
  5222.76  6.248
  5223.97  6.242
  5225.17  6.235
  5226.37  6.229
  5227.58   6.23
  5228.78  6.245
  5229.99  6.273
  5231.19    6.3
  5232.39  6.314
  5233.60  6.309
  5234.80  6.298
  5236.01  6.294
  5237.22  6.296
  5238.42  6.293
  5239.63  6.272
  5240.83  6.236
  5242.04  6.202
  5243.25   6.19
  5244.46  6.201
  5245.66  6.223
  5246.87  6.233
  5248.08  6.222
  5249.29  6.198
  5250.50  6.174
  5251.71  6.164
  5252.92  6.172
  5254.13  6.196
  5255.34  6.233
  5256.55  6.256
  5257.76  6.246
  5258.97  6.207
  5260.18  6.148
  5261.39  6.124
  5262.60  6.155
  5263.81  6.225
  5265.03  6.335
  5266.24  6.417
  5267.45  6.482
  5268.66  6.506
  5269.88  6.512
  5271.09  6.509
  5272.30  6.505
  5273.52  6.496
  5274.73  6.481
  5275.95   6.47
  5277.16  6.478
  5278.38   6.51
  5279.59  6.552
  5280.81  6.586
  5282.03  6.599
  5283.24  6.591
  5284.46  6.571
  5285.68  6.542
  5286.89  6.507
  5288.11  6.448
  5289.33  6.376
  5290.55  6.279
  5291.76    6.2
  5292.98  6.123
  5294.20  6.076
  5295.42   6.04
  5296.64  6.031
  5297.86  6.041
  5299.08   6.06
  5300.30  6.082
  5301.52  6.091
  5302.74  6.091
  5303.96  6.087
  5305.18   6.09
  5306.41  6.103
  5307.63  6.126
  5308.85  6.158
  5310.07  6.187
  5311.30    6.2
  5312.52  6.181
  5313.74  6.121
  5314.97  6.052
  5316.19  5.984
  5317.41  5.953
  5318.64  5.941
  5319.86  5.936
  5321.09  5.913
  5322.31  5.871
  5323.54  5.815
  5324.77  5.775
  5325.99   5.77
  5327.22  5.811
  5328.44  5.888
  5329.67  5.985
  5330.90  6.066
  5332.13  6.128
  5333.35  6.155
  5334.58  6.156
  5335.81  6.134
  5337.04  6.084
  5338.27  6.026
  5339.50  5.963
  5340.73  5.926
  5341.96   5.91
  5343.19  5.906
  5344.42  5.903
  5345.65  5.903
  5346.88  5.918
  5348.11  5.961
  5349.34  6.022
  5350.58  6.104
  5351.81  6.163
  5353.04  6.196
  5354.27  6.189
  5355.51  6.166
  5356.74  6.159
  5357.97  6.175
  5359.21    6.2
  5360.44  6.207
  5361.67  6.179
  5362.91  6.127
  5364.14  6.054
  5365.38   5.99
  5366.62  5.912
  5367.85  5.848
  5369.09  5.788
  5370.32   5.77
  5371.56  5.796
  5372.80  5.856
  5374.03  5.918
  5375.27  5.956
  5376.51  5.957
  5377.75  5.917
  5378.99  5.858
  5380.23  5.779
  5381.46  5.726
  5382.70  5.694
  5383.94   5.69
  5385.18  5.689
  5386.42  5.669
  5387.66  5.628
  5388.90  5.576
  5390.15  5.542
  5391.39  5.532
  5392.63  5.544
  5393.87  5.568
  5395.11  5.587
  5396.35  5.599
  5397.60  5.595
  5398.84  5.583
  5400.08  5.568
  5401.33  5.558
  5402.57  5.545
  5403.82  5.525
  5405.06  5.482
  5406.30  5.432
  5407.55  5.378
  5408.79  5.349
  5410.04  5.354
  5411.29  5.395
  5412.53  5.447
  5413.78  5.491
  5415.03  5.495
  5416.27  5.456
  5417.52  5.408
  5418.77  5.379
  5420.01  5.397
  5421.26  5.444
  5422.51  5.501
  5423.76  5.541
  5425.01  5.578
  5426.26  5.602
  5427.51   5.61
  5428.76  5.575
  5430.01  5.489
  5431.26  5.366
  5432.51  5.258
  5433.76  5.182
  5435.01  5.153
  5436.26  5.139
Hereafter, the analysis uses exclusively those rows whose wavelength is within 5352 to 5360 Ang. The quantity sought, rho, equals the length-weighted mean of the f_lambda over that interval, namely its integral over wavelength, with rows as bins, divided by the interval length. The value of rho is 6.2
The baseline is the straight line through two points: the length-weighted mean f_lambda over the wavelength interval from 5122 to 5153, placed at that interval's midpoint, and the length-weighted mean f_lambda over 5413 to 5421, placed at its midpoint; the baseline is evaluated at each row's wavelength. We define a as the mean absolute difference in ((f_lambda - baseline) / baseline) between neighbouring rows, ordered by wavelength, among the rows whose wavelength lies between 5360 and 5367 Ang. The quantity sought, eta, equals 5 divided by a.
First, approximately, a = 0.0101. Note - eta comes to 496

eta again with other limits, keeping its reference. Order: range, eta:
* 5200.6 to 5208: 581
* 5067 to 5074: 801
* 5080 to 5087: 763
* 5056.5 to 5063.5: 785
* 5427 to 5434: 326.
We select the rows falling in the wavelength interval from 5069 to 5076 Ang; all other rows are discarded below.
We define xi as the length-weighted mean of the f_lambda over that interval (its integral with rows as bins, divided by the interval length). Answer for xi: 6.78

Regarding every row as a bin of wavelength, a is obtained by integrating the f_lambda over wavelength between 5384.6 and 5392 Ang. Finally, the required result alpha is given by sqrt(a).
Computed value 6.44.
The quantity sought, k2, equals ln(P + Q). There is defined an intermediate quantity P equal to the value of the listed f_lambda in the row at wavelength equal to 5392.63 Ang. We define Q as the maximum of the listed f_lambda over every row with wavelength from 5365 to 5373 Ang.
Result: 2.45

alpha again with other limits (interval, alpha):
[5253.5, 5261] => 6.83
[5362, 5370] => 6.90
